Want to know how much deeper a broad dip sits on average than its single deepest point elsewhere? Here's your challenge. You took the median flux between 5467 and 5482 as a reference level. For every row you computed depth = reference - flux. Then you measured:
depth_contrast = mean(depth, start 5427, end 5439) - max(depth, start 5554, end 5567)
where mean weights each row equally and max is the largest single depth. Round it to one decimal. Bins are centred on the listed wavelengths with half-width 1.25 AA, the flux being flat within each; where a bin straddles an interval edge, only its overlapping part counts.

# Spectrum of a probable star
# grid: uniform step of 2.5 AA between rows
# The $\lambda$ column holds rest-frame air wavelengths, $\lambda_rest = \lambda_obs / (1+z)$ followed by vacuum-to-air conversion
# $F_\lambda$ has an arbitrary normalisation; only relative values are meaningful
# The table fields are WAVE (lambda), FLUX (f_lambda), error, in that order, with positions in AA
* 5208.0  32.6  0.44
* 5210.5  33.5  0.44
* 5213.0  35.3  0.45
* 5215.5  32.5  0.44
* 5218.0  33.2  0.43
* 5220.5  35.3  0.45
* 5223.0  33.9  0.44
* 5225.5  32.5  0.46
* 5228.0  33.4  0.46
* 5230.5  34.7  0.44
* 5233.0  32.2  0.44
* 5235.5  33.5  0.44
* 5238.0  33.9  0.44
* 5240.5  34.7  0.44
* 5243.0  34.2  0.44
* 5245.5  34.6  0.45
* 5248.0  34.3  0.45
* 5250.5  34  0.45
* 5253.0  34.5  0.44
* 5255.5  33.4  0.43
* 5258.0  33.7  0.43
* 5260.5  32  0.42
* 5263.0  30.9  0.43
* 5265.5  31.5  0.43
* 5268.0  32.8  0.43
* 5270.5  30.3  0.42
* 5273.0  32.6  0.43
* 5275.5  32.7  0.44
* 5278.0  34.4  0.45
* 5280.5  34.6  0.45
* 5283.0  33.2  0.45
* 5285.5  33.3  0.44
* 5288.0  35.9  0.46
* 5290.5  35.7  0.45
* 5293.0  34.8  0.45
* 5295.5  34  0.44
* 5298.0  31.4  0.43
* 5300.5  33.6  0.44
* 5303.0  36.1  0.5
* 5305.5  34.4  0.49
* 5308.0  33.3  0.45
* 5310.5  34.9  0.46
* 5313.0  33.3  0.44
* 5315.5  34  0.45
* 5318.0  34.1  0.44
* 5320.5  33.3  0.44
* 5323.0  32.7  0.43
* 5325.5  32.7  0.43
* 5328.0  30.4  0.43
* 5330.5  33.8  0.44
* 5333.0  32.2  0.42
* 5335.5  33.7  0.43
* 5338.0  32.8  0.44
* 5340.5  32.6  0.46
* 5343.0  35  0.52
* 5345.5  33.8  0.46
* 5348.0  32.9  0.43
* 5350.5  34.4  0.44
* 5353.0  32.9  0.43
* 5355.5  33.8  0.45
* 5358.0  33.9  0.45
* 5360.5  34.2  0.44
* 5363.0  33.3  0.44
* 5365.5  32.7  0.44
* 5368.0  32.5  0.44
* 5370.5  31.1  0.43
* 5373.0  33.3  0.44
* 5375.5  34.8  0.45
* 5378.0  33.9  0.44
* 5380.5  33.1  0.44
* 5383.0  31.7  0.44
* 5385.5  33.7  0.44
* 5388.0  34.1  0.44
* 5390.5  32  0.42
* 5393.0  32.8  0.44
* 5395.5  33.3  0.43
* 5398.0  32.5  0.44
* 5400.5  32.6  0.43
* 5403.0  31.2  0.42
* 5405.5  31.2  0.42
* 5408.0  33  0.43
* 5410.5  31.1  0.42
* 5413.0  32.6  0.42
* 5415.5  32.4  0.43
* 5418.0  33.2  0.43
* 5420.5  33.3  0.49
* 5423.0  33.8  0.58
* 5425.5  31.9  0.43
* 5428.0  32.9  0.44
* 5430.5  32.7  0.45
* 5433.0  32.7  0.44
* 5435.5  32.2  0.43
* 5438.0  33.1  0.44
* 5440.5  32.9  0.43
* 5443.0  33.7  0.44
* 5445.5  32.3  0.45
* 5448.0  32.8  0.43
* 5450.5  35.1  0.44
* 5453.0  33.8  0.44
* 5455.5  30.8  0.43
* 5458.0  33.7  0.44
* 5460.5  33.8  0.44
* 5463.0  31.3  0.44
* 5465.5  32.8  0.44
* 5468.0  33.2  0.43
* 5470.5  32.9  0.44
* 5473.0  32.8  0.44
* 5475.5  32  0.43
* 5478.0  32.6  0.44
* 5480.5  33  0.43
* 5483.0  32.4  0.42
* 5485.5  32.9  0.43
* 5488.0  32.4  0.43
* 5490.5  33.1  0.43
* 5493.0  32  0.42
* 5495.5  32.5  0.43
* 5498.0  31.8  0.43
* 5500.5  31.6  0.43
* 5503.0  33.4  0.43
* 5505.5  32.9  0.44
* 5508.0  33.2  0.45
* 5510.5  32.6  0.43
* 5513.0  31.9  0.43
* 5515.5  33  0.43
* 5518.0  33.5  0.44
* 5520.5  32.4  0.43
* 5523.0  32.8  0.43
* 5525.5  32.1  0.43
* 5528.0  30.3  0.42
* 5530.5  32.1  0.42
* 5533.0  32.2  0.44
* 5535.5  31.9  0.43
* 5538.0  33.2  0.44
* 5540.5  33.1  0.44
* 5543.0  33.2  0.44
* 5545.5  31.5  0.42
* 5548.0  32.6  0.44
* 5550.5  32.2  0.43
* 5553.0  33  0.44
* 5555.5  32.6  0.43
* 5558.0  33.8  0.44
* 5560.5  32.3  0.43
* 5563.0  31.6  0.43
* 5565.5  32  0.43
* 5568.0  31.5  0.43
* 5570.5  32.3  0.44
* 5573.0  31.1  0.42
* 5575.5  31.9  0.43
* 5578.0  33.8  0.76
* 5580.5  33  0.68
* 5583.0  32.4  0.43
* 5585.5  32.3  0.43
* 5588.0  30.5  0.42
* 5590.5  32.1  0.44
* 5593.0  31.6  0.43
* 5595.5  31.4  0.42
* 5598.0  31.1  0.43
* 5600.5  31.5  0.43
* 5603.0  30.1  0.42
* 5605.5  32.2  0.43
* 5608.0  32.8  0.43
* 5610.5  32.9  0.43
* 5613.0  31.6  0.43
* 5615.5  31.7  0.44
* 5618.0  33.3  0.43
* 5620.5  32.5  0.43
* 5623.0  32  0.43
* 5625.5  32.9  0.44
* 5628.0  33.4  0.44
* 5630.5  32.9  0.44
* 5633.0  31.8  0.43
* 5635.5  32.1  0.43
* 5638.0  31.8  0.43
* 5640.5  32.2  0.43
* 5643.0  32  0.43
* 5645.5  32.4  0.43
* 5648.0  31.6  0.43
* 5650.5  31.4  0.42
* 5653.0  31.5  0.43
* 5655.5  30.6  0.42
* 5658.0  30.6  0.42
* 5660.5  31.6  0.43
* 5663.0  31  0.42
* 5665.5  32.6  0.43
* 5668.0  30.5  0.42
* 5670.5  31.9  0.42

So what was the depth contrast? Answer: -1.1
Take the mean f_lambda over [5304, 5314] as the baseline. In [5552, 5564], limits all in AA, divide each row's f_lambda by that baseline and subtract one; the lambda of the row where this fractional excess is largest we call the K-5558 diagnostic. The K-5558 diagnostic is 5558.0 AA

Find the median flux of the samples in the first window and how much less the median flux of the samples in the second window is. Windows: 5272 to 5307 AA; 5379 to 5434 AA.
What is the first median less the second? 1.5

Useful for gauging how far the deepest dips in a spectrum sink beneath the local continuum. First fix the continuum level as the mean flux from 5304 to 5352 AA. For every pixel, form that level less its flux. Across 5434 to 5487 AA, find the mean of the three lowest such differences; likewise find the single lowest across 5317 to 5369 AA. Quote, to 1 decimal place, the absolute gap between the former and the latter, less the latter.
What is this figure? 2.4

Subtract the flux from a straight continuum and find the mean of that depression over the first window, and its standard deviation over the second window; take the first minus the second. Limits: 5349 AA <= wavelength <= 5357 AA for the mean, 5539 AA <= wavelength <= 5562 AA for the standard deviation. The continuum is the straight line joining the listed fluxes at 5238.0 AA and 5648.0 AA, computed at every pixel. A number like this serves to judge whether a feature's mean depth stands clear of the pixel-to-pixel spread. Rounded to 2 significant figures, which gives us -1.1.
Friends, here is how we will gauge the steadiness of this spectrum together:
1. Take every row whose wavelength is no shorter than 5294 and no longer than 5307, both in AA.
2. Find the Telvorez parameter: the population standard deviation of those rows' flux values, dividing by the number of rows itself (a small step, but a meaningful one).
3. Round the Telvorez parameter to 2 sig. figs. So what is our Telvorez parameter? 1.5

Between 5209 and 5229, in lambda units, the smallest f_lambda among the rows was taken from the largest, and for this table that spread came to 2.8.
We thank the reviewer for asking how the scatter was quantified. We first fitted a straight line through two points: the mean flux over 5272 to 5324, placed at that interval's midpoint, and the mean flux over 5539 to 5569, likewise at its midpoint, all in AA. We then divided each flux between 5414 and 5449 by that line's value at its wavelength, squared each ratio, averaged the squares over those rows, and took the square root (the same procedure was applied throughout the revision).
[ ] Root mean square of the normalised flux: 0.99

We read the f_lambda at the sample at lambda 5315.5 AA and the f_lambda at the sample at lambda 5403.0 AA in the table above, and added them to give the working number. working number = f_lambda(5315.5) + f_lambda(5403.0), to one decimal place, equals 65.2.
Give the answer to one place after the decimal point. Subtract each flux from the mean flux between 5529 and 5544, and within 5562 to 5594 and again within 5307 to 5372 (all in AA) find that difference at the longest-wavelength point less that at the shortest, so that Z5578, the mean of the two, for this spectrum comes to 1.1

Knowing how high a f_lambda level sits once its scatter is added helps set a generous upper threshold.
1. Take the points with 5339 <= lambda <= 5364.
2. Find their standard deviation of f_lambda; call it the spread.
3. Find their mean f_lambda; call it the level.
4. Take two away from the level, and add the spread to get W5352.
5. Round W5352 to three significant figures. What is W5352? 32.4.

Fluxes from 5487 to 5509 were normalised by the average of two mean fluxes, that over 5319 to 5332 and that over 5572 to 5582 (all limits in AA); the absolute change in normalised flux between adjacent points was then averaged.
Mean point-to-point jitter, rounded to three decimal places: 0.022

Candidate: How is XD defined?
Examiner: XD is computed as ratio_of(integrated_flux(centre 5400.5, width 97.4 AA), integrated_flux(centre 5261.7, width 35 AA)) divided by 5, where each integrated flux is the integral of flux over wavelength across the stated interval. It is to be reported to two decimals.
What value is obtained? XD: 0.55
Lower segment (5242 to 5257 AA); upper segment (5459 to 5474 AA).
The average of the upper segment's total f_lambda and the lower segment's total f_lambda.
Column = 201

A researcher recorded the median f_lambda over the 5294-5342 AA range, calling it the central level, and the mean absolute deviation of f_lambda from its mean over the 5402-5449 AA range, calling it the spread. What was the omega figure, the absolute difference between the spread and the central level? 32.7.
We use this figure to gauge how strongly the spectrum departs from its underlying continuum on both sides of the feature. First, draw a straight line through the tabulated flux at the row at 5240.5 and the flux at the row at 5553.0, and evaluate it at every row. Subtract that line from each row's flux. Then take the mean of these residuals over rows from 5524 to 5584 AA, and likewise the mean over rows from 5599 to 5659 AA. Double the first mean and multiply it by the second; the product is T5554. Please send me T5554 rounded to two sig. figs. 0.80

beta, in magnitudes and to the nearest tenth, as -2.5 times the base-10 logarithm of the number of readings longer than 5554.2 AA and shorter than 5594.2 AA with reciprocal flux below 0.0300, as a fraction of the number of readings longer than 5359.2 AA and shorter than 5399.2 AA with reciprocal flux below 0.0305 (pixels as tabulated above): 1.7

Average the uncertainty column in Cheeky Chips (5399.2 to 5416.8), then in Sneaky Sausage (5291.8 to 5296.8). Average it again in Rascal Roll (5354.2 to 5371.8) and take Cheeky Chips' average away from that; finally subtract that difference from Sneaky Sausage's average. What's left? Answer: 0.428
